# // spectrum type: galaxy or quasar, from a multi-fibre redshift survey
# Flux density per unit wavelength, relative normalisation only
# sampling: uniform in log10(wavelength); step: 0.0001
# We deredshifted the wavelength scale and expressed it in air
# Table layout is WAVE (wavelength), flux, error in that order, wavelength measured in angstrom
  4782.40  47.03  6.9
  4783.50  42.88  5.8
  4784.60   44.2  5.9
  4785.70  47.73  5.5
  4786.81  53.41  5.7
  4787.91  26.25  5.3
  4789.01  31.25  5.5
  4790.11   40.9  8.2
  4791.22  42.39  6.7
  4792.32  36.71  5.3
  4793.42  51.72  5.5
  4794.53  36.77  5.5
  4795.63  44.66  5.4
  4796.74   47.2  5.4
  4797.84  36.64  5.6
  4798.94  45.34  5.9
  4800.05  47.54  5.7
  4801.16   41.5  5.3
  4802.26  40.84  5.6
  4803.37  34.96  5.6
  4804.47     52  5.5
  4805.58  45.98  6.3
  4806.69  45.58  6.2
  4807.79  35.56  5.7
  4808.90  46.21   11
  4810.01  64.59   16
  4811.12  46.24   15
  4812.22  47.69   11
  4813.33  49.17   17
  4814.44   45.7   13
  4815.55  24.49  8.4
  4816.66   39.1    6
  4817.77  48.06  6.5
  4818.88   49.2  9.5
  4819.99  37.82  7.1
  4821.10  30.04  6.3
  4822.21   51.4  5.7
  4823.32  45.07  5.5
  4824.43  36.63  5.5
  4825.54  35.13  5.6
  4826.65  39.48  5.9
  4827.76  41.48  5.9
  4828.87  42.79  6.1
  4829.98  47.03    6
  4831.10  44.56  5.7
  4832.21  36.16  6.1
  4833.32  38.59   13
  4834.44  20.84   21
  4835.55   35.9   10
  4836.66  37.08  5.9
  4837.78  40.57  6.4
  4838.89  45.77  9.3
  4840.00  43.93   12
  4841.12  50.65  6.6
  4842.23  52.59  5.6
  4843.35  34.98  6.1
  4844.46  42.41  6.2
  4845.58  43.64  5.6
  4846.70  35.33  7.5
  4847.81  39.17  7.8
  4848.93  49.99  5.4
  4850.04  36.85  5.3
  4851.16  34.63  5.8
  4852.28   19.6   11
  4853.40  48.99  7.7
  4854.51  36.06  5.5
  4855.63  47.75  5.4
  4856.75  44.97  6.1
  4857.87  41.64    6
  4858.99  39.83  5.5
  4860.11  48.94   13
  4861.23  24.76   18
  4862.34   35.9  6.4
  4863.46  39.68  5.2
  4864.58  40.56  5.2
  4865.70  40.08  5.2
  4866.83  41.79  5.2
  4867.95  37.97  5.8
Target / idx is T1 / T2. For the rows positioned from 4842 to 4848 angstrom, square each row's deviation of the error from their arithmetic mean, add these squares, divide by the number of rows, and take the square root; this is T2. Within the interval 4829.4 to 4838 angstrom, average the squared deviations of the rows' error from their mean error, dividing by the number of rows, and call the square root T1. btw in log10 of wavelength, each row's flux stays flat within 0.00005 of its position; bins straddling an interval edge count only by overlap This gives 6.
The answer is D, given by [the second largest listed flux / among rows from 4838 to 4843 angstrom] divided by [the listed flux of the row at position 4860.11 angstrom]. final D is 1.03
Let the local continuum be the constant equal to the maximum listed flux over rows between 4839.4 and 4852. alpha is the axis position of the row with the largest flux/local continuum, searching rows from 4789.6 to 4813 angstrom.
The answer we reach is 4810.01 angstrom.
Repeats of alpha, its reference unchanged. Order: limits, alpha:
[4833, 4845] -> 4842.23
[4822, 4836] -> 4822.21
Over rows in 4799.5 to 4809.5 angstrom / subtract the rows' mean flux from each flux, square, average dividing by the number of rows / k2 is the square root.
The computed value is 5.3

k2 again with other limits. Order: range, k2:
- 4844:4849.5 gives 4.9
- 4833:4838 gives 7.1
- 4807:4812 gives 10.4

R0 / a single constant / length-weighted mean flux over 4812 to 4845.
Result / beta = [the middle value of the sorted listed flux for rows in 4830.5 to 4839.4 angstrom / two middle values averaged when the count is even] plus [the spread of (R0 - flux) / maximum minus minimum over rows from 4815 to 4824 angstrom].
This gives 64.7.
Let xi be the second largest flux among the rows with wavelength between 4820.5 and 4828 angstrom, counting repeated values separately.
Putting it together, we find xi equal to 45.07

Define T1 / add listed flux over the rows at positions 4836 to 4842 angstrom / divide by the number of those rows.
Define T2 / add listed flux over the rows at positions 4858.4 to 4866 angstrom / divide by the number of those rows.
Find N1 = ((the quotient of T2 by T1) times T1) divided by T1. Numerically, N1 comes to 0.88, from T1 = 43.6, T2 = 38.5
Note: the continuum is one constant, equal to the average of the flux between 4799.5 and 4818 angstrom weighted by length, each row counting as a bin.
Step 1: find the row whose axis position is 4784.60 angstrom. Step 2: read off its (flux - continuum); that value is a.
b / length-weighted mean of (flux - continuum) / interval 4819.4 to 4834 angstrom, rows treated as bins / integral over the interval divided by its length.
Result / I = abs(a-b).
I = 3.9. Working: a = 0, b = -4.0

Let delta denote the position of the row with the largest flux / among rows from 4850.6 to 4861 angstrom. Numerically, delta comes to 4853.40 angstrom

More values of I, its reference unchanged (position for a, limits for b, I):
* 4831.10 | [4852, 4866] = 5.1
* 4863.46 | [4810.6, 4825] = 2.7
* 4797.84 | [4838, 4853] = 4.2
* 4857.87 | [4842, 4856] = 1.9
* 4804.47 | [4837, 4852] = 10.2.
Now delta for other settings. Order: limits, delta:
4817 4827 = 4822.21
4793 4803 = 4793.42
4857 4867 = 4860.11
